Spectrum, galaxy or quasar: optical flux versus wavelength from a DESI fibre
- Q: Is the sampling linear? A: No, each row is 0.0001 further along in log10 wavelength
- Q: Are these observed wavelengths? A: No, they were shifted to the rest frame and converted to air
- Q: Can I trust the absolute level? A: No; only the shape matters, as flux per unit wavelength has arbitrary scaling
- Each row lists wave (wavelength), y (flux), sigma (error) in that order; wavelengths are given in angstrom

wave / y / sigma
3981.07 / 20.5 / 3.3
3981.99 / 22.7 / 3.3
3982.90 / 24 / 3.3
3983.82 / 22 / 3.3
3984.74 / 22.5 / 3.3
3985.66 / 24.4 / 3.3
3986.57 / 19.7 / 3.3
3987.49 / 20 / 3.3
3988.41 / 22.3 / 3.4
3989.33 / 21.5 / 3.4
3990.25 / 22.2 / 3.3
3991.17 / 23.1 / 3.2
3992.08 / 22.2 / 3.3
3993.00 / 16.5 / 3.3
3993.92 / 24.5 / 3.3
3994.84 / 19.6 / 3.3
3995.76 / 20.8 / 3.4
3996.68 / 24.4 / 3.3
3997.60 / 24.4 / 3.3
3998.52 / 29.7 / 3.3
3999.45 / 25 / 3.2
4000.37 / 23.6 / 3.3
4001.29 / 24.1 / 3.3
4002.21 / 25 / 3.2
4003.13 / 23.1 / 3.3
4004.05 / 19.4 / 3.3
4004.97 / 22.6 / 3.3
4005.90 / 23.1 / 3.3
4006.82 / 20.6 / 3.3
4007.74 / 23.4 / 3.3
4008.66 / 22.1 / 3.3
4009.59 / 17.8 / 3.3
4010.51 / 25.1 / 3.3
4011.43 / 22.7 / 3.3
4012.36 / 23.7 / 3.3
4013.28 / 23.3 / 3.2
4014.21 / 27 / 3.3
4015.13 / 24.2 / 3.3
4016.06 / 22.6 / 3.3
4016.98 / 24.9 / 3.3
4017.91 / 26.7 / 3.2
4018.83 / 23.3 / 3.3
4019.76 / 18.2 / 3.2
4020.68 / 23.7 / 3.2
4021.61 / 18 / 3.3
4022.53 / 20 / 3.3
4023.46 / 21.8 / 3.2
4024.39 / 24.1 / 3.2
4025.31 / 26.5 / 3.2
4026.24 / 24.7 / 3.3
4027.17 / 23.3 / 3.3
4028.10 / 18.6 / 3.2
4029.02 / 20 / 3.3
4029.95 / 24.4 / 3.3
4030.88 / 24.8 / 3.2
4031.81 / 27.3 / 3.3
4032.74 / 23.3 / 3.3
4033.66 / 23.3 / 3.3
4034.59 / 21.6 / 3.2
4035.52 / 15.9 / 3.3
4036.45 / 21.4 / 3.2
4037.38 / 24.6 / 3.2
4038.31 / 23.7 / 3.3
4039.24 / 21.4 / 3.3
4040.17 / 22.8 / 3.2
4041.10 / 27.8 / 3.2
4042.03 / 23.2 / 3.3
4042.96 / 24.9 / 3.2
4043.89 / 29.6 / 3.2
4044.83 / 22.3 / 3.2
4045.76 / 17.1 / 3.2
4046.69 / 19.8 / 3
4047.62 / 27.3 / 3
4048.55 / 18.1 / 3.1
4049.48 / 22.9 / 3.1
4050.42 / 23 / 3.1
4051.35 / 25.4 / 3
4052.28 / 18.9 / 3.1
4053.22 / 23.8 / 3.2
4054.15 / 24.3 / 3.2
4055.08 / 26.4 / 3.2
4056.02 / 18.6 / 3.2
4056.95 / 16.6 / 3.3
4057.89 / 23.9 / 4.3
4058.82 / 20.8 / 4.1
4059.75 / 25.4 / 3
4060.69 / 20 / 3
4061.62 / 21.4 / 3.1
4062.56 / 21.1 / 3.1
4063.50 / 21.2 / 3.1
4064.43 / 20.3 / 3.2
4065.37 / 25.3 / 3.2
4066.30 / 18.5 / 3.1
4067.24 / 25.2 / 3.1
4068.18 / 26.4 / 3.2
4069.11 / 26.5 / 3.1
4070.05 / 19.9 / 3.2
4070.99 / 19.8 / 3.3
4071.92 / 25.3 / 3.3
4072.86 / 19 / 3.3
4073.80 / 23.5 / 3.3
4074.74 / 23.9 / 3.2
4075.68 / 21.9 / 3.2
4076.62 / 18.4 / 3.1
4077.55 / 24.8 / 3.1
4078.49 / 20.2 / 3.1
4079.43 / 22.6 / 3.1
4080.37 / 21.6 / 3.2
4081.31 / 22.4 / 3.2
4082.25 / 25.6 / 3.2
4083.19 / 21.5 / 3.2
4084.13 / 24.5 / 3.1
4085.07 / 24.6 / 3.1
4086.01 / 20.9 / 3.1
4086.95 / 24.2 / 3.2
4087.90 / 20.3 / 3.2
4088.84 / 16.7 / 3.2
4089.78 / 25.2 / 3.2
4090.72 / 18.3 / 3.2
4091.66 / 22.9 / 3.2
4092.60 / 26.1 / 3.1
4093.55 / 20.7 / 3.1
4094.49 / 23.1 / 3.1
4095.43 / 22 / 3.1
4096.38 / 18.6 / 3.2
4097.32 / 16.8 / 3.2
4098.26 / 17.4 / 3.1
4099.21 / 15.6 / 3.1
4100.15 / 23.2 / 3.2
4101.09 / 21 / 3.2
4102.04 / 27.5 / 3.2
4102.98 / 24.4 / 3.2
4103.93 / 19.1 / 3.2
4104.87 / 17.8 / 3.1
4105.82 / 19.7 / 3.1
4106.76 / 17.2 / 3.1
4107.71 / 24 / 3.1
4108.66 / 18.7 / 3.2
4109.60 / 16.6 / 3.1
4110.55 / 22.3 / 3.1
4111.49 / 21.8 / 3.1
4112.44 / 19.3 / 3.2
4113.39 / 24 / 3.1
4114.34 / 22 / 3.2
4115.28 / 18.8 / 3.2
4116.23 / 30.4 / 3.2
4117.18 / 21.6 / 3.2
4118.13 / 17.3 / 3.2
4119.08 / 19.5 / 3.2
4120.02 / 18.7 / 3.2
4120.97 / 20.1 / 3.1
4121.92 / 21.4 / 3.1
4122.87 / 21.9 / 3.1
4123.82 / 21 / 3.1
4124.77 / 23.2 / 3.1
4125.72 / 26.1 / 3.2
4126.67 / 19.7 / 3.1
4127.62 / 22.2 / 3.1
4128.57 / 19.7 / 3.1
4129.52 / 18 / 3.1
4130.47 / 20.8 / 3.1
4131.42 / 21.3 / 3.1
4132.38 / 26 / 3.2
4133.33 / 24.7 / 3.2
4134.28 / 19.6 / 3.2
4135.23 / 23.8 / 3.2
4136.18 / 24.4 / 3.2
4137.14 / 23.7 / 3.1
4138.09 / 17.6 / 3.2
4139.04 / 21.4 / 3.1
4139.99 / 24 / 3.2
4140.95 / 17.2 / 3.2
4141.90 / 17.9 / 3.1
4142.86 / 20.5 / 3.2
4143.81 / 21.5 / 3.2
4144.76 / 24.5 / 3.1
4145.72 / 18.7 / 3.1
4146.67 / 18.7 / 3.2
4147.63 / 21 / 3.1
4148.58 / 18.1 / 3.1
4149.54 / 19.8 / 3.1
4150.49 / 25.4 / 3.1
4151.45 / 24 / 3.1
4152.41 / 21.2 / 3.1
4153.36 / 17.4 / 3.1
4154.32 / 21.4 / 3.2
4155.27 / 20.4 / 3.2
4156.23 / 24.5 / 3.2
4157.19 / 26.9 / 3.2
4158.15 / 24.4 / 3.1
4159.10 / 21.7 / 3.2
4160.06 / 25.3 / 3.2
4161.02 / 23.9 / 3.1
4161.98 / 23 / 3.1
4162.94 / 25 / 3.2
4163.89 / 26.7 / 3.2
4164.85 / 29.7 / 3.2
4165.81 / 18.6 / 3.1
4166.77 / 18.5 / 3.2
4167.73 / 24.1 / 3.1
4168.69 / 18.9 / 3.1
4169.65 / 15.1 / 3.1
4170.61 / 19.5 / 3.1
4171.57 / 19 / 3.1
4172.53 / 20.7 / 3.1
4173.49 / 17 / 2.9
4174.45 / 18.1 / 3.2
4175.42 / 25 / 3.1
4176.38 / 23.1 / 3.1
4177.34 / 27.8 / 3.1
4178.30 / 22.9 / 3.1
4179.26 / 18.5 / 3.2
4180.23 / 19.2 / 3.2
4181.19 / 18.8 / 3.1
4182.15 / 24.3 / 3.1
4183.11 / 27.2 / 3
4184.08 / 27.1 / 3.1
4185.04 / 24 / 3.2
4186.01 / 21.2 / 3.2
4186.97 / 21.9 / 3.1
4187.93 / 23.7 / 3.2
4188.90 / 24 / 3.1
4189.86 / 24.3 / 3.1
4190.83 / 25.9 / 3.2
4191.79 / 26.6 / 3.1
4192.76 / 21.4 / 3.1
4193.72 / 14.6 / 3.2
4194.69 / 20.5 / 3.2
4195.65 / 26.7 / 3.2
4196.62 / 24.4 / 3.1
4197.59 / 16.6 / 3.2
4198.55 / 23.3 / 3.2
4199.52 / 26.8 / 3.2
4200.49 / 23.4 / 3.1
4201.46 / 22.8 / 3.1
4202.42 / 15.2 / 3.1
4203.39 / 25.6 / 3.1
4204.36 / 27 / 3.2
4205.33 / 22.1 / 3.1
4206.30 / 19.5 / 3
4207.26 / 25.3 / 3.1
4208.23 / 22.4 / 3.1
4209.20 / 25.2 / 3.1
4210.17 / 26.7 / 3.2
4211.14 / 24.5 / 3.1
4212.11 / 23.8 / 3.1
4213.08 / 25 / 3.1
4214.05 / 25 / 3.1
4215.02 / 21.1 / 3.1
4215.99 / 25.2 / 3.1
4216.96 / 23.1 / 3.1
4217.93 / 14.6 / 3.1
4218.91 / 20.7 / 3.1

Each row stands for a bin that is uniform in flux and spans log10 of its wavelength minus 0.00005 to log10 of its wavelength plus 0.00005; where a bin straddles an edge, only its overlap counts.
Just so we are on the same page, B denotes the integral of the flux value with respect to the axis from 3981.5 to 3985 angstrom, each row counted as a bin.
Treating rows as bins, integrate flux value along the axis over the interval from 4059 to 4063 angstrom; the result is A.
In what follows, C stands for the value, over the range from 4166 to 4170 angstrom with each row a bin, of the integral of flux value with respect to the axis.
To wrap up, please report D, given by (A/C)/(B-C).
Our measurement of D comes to 0.4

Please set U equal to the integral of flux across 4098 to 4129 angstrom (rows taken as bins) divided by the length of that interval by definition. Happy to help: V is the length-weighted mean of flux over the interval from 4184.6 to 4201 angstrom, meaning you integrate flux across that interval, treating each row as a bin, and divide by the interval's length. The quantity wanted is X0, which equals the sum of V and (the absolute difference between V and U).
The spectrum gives 24.7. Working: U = 21.0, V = 22.9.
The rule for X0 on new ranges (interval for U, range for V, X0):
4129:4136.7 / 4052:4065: 22.3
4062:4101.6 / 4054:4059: 21.8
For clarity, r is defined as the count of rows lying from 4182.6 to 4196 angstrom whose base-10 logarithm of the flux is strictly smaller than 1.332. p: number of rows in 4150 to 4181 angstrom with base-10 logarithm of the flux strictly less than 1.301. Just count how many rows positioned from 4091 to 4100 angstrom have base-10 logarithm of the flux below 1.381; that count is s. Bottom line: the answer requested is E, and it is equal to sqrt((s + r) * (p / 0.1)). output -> 36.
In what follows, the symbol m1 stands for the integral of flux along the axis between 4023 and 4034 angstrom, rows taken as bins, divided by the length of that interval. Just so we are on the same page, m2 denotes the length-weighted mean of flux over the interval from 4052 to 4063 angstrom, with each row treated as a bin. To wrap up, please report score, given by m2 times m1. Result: 513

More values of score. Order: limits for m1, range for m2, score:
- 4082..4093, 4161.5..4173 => 485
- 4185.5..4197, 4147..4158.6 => 504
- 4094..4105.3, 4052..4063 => 449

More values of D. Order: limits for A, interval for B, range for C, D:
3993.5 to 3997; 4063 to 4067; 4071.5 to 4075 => 0.2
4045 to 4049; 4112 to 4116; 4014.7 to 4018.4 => -0.2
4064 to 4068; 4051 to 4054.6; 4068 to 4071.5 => 0.5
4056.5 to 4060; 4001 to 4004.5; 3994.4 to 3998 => -7.5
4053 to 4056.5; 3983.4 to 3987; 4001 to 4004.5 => -4.7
